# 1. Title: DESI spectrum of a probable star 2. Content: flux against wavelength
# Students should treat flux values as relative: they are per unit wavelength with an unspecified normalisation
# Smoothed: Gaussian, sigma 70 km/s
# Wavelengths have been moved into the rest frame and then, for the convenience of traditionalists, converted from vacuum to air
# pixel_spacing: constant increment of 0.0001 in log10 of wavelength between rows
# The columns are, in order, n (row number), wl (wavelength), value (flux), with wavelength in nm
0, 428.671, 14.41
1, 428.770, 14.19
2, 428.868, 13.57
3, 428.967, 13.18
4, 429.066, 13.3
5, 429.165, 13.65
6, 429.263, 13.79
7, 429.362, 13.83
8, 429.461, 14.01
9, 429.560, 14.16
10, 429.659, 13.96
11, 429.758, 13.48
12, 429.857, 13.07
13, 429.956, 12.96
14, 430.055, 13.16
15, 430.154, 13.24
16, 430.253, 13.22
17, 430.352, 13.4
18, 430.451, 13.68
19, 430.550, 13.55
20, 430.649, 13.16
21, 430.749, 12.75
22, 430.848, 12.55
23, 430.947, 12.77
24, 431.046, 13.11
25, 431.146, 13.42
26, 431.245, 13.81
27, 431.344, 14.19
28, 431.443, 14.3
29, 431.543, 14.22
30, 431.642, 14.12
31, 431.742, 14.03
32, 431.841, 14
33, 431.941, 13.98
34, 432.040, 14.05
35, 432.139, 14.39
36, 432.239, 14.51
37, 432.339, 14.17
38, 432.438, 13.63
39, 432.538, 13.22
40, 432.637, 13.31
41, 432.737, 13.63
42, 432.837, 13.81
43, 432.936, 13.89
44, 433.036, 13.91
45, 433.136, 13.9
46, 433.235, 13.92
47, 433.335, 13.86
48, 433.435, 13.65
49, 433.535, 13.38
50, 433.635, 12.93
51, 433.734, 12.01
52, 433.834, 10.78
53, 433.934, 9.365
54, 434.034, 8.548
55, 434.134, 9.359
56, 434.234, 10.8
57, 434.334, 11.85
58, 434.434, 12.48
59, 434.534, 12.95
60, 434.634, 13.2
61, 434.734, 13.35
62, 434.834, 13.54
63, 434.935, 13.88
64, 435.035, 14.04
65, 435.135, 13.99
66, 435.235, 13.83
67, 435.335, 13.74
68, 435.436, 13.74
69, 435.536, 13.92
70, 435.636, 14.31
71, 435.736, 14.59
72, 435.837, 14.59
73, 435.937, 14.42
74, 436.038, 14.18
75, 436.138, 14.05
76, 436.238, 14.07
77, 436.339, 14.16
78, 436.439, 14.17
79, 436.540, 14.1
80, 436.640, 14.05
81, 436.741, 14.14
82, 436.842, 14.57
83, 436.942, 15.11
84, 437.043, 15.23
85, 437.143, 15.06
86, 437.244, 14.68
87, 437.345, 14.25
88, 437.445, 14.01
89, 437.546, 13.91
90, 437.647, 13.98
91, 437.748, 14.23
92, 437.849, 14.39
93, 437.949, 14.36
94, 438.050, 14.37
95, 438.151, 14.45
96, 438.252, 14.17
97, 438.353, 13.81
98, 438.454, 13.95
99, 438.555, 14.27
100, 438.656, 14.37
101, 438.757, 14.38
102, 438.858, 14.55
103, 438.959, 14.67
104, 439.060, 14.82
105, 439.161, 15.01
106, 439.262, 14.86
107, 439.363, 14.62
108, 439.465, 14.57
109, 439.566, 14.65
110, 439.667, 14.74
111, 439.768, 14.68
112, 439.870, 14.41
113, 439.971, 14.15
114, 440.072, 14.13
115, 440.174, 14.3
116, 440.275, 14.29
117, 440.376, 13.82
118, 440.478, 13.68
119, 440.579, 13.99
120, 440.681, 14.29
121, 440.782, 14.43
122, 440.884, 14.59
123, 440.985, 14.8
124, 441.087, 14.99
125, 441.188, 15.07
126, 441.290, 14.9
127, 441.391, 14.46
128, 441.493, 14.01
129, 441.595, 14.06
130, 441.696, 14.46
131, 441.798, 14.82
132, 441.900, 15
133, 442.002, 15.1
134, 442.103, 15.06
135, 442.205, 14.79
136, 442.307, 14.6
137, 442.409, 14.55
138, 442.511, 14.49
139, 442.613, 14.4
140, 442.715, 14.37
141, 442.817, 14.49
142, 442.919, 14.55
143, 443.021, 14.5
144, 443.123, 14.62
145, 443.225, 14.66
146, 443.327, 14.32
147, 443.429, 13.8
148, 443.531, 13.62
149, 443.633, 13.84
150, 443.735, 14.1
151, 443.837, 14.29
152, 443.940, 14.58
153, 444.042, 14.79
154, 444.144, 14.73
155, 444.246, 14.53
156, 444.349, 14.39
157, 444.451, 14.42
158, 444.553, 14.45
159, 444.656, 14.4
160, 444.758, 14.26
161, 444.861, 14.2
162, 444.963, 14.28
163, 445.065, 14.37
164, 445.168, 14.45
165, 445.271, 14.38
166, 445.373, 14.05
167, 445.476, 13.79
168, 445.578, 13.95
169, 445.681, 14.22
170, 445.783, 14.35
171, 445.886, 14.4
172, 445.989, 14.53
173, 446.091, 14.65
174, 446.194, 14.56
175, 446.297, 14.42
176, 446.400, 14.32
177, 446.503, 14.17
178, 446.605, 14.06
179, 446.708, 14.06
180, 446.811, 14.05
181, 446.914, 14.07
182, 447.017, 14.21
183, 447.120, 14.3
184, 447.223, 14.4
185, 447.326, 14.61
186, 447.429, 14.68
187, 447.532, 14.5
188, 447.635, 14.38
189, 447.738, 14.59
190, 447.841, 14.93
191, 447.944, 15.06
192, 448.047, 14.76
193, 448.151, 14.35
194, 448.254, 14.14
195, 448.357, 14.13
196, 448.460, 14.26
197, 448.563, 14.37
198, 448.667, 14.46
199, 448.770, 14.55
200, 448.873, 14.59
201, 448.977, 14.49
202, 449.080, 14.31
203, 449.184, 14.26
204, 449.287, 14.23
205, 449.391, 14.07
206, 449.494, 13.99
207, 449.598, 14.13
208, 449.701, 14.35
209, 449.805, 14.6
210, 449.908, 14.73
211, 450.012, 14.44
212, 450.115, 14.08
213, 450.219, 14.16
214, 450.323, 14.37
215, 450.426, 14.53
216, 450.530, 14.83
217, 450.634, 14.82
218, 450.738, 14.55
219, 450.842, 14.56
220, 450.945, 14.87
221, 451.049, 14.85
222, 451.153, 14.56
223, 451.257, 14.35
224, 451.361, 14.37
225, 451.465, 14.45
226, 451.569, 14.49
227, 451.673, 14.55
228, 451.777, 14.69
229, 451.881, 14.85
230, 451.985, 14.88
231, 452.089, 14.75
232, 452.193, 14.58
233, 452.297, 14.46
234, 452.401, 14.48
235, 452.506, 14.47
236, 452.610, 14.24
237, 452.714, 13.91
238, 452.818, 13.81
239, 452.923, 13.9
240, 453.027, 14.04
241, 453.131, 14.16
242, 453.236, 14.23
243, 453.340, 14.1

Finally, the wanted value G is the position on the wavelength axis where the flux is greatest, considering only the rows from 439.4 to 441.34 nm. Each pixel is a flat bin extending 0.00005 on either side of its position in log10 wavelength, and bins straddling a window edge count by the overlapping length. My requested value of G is 441.188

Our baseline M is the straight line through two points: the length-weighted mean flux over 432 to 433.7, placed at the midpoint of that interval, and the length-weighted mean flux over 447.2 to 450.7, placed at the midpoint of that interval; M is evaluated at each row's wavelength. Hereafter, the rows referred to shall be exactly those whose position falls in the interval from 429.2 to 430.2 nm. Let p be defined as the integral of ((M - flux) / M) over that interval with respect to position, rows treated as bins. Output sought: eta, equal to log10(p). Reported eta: -2.38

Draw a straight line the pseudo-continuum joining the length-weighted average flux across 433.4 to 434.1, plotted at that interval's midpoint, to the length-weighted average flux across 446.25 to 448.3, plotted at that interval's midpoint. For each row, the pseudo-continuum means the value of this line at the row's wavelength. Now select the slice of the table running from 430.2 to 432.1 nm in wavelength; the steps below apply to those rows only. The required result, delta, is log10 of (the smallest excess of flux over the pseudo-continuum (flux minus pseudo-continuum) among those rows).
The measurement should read 0.24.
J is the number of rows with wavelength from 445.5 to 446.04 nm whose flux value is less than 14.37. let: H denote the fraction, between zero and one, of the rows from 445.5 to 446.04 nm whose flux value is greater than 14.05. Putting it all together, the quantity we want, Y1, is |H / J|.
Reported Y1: 0.27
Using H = 0.80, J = 3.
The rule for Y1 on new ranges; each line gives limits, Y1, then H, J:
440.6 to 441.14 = 1.00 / 1.00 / 1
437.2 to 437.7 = 0.10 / 0.40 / 4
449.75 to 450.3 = 0.50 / 1.00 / 2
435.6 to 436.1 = 0.50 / 1.00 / 2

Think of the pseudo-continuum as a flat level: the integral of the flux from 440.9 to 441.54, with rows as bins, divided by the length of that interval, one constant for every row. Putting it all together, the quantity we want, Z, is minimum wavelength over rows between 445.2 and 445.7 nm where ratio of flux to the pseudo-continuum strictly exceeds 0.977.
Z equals 445.271 nm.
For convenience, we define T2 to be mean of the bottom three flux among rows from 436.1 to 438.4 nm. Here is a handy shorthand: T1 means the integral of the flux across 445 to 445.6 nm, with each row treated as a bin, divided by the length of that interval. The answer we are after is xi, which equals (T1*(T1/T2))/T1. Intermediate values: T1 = 14.2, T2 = 13.90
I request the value 1.020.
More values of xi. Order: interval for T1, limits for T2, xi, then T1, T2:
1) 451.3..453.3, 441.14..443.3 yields 1.017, 14.4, 14.15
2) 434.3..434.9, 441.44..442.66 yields 0.914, 12.9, 14.16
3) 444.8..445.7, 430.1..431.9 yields 1.118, 14.2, 12.69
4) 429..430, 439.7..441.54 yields 0.984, 13.6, 13.83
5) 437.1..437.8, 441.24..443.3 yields 1.009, 14.3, 14.15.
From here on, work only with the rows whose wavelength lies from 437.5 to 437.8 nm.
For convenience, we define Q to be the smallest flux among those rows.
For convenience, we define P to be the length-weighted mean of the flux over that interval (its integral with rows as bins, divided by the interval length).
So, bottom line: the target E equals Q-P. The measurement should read -0.10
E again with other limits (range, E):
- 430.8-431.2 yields -0.42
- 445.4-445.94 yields -0.34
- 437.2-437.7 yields -0.24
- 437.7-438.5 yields -0.41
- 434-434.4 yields -1.75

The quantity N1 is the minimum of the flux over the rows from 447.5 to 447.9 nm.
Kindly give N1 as 14.38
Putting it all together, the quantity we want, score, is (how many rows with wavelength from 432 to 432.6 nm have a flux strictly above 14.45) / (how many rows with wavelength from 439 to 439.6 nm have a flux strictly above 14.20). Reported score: 0.2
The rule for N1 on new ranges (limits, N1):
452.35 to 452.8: 13.91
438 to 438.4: 13.81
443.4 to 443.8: 13.62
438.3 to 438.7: 13.81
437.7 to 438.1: 14.23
